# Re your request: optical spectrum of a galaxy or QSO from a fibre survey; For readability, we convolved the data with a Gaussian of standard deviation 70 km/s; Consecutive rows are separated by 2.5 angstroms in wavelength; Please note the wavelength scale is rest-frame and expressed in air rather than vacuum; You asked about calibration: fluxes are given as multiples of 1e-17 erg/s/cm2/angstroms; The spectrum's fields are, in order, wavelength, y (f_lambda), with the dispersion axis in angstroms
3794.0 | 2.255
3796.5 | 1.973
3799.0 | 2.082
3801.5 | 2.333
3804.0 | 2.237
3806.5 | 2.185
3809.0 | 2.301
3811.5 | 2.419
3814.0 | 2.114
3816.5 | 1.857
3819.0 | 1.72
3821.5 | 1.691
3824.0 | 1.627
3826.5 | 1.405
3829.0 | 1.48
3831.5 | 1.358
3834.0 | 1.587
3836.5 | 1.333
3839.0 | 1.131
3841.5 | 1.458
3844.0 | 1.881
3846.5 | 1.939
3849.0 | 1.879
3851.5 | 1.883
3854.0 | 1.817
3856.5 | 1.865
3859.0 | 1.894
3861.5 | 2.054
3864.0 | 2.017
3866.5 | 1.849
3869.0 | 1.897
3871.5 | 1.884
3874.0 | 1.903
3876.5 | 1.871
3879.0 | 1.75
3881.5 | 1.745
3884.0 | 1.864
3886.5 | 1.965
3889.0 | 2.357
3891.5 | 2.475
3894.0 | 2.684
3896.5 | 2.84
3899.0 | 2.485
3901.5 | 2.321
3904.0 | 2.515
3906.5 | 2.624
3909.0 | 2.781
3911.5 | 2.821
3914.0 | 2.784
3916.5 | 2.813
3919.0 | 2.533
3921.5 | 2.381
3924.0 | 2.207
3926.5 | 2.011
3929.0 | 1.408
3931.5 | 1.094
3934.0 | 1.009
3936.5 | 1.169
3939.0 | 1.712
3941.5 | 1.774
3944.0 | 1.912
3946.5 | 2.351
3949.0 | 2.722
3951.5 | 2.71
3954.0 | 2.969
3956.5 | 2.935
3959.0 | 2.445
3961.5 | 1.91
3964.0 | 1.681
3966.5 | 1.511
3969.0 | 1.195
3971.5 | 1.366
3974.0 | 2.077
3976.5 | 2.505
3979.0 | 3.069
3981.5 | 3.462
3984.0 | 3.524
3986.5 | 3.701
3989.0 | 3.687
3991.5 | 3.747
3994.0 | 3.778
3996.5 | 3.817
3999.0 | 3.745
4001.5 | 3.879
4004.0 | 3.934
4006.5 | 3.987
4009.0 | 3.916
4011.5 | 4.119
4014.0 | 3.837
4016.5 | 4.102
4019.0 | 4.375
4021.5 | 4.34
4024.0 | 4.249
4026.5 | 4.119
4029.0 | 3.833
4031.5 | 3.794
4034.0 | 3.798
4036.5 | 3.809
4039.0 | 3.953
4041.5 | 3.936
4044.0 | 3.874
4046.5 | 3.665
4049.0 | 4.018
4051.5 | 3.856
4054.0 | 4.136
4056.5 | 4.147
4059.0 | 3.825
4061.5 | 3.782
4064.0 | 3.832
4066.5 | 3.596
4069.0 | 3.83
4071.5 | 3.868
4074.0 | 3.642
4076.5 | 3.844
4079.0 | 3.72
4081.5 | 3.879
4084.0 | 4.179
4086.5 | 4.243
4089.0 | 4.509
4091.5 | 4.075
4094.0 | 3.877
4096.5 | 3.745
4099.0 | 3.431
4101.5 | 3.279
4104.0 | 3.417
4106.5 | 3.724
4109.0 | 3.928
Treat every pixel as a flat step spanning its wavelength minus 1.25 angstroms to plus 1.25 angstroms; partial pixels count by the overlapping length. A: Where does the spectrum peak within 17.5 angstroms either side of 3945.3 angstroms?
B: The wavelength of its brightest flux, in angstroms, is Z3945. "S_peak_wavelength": 3954.0 angstroms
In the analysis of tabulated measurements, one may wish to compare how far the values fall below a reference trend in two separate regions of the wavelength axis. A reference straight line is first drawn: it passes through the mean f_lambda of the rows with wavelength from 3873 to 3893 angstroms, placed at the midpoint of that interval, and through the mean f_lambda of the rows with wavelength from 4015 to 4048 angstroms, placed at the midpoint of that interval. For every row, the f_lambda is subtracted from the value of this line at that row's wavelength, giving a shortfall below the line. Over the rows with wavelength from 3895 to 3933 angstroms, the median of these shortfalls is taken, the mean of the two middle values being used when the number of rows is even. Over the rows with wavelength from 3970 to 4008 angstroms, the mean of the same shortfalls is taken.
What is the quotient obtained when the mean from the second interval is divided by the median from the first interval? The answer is 0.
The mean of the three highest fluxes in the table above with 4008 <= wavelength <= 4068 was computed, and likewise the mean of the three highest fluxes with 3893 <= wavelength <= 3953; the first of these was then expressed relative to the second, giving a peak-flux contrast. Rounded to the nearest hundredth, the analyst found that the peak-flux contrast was 1.53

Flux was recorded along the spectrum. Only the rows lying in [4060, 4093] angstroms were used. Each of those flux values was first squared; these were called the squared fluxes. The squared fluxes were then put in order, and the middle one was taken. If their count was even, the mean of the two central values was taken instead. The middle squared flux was 15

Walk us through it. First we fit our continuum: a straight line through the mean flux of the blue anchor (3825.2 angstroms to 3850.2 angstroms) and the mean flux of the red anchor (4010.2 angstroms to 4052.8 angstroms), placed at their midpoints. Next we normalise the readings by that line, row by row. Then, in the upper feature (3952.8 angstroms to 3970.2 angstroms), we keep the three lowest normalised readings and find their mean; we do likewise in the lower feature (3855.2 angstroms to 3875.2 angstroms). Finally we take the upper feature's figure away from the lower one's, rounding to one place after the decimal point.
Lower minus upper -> 0.5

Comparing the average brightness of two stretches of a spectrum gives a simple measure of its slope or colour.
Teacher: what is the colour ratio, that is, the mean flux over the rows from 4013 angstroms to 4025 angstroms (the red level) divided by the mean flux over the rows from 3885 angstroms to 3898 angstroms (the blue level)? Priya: 1.7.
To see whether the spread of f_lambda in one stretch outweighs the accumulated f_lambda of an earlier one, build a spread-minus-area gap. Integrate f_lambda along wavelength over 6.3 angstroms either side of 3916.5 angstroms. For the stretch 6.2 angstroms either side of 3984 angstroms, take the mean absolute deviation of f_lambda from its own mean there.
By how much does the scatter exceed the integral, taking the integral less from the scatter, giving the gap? -33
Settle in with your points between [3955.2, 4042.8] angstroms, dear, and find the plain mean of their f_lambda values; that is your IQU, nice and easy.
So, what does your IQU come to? 3.4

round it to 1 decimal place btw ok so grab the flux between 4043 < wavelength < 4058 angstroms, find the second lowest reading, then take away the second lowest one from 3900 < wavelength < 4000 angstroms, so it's 2.8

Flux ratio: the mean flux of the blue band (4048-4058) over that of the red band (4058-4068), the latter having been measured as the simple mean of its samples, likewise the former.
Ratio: 1.07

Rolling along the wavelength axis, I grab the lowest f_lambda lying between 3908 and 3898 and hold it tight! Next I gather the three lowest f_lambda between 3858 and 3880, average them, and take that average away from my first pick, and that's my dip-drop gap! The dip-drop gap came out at 0.50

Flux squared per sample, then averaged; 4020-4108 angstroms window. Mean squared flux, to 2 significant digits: 15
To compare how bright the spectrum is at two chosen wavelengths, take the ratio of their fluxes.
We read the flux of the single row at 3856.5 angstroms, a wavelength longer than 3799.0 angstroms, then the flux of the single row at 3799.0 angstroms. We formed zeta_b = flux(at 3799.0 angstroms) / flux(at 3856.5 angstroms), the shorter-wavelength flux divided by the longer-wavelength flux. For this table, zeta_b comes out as 1.1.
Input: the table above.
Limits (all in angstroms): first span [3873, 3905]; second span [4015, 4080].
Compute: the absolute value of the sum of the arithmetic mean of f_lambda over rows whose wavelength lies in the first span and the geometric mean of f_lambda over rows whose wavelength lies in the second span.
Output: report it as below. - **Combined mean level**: 6.13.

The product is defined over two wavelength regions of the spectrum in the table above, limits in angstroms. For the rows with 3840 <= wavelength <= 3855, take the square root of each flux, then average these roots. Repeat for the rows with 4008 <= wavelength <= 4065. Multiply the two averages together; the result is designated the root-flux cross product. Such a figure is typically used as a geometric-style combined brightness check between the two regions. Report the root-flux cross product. 2.7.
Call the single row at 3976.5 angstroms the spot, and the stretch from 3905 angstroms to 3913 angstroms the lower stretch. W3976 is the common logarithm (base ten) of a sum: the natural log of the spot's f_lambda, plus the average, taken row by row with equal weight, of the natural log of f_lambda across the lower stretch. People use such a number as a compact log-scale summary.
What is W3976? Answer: 0.28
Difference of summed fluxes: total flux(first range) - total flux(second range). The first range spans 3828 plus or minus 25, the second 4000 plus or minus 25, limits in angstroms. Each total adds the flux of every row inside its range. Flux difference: -40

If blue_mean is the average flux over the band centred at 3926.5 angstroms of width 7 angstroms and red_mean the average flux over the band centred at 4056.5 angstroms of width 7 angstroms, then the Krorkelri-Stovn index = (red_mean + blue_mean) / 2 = 2.96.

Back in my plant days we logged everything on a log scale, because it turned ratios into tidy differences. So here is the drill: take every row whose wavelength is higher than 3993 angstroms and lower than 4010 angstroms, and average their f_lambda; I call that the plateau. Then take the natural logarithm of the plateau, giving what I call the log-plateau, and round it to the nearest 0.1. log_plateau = 1.4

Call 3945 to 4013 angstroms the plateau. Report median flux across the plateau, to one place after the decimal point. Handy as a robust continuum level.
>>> 3.1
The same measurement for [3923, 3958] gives 2.0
